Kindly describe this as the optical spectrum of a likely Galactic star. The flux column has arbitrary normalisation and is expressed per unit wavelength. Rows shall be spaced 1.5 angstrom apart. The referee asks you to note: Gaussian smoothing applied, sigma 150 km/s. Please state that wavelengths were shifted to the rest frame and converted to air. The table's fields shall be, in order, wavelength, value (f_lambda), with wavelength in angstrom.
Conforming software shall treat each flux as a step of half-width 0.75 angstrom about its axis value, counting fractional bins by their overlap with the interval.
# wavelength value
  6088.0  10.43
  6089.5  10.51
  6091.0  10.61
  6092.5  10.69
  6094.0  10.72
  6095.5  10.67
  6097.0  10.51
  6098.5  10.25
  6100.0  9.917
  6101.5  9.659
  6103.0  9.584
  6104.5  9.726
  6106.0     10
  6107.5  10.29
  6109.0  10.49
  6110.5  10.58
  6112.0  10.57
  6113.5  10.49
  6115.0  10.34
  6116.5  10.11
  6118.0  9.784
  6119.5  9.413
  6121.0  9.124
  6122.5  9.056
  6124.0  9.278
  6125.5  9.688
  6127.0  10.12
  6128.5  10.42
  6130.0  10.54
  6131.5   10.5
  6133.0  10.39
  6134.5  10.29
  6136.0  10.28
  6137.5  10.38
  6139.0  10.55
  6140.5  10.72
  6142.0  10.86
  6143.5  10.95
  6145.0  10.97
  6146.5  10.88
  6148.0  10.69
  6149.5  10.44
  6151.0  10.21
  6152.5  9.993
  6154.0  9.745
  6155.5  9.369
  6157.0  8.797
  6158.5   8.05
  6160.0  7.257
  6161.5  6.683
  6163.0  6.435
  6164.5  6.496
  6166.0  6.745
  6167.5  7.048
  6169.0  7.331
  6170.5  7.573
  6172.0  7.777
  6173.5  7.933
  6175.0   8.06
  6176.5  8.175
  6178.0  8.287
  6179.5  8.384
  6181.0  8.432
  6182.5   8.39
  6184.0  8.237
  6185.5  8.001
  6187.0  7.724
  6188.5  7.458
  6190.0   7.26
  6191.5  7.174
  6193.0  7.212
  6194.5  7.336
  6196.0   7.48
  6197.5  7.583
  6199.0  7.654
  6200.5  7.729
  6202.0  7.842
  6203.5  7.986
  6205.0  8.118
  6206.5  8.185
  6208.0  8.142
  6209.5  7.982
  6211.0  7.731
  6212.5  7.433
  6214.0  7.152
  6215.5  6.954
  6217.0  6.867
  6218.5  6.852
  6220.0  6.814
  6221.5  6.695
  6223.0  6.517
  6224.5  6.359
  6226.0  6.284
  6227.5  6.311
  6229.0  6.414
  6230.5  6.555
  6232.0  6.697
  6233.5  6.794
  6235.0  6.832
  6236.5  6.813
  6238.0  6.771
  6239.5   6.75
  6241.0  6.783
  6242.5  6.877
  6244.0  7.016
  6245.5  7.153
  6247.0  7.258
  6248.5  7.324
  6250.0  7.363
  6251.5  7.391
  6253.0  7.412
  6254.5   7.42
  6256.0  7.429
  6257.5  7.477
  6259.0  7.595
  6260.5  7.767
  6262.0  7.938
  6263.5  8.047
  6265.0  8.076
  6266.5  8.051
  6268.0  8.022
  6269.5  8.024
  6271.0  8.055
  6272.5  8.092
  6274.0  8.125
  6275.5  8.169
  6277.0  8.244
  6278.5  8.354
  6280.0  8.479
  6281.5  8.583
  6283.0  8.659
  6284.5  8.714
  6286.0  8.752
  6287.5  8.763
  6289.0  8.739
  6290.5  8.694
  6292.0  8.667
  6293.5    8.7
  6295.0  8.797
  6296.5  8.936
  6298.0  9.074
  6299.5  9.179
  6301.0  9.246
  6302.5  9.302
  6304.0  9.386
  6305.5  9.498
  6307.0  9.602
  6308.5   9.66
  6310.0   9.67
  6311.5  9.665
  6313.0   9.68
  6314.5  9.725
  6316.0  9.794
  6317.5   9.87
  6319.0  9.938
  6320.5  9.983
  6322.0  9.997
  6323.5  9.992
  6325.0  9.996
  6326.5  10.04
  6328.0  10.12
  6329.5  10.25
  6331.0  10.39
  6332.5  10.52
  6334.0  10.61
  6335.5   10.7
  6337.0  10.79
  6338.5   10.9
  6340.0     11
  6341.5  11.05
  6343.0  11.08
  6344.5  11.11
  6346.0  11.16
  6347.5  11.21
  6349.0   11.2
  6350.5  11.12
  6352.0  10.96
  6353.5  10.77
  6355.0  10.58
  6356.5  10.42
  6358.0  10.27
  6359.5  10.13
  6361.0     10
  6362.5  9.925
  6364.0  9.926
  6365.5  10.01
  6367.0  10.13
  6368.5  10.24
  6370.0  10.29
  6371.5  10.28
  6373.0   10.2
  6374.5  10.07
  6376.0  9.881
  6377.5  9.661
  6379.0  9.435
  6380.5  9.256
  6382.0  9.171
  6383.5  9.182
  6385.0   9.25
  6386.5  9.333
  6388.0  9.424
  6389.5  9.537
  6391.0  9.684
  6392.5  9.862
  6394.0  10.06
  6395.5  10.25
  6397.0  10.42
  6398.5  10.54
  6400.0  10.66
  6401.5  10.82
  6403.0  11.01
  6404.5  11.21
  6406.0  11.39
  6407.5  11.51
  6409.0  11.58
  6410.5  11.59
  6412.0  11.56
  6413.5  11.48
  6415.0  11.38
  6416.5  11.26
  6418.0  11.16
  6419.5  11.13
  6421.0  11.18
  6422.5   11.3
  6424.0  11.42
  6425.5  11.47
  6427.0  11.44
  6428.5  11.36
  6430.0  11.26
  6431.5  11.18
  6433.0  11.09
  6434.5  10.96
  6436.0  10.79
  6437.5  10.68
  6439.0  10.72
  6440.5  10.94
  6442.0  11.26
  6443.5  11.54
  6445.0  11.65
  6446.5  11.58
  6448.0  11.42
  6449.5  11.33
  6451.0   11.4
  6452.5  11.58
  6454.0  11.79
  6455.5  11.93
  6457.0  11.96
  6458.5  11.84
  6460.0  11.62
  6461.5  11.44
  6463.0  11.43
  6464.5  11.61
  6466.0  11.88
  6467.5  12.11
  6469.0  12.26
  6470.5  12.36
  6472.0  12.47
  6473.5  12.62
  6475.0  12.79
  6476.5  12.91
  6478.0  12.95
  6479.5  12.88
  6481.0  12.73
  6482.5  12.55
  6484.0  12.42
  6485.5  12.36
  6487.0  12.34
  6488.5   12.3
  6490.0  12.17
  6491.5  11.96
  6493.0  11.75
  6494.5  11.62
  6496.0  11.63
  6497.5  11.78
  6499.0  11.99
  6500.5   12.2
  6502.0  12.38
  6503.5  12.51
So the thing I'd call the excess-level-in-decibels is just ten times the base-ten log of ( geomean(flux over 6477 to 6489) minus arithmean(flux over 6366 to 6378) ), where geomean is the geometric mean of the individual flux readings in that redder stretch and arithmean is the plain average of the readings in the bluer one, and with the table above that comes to 3.9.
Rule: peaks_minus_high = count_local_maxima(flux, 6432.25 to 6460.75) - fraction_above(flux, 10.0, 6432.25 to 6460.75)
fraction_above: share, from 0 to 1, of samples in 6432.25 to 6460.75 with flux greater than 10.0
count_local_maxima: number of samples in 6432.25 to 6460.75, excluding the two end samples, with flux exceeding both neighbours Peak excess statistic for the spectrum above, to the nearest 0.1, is 1.0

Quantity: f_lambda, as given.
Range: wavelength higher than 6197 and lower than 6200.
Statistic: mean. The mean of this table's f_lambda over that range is 7.6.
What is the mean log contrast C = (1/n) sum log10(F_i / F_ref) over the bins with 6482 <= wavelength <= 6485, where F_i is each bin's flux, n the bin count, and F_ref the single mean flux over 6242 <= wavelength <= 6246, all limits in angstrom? 0.25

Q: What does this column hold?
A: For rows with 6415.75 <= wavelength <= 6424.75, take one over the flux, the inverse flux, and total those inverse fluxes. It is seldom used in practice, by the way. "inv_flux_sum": 0.53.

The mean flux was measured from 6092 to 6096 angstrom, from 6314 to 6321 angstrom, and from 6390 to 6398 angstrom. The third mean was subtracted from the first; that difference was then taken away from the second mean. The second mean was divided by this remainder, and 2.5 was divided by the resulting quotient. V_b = 2.3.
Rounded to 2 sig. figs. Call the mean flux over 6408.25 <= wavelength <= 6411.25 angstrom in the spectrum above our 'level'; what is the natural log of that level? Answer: 2.4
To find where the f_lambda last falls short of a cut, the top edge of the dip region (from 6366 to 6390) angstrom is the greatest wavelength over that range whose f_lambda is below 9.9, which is 6389.5 angstrom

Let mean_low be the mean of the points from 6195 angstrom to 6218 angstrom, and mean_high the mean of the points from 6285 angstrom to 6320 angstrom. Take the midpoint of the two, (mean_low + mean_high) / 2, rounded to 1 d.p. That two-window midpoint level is 8.5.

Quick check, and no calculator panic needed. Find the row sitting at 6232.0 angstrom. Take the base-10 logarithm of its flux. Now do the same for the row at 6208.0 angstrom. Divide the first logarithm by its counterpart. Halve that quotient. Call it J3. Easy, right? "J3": 0.45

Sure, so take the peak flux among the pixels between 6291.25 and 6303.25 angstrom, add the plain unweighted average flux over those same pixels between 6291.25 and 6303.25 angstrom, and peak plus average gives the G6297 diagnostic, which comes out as 18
